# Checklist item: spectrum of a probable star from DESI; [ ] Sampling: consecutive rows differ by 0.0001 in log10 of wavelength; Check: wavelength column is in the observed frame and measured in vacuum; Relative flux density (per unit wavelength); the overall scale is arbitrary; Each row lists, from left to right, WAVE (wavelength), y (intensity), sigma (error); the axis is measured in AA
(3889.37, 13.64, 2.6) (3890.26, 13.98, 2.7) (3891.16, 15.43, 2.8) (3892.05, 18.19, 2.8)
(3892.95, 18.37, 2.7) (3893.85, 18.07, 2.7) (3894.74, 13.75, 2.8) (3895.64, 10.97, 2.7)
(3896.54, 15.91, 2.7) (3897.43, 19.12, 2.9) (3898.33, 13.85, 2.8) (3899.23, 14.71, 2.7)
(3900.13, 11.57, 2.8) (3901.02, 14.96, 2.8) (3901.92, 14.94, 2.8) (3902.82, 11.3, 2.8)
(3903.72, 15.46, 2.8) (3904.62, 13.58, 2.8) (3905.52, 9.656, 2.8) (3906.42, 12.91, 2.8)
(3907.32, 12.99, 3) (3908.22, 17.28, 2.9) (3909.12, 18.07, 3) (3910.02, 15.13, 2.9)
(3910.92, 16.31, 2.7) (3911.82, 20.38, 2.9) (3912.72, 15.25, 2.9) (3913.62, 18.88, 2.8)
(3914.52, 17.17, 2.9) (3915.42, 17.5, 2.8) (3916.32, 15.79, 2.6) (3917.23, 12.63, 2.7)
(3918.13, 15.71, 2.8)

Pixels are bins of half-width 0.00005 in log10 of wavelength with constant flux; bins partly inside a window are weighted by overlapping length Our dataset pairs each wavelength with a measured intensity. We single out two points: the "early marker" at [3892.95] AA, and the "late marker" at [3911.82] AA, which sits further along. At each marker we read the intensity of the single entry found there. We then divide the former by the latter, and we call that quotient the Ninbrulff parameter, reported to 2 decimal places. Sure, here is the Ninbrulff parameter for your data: 0.90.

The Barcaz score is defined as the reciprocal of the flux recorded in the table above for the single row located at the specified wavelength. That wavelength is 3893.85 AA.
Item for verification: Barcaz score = 0.055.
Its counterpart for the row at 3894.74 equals 0.073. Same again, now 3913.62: 0.053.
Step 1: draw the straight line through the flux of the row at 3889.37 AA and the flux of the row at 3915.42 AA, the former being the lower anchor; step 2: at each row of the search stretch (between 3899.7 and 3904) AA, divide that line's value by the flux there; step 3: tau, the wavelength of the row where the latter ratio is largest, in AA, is 3902.82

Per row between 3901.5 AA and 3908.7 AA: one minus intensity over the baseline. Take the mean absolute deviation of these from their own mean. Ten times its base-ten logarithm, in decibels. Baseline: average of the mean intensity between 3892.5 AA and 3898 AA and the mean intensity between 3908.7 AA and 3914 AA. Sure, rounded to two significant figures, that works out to -9.7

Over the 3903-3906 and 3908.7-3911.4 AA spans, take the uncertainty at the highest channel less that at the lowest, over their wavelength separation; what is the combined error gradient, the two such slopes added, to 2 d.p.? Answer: -0.17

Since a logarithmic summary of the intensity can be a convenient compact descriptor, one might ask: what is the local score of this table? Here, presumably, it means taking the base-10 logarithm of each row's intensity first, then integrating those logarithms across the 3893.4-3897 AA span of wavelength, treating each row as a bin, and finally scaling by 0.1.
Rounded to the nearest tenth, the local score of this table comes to 0.4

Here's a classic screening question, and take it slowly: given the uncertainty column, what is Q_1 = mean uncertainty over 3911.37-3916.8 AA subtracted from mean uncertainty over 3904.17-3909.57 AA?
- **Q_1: 0.067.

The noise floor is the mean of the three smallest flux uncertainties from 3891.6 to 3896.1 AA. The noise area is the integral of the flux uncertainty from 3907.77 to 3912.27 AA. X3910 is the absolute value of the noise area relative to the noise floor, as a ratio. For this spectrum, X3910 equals 4.80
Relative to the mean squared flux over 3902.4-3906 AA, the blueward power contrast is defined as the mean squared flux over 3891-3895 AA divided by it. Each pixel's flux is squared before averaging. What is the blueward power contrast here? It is 1.8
